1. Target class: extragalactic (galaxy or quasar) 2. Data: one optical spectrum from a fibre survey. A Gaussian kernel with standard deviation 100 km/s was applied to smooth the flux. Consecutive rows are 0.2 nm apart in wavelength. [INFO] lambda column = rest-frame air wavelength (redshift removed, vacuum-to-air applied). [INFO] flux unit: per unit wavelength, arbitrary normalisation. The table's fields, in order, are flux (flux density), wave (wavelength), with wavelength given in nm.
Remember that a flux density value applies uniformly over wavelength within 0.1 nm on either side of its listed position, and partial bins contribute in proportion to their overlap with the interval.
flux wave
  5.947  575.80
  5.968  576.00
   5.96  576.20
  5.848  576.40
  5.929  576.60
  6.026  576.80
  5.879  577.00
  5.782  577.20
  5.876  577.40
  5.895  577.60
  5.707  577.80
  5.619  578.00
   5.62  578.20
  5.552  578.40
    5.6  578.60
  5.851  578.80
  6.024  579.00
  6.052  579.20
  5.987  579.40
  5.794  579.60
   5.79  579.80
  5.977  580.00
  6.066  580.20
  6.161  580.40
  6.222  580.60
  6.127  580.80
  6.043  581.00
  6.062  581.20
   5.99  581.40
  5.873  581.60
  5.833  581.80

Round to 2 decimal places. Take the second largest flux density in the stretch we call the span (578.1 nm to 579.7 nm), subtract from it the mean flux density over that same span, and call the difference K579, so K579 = 0.21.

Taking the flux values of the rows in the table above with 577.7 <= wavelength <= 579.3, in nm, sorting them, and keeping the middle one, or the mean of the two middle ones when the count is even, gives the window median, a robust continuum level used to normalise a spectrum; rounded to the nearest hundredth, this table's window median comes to 5.66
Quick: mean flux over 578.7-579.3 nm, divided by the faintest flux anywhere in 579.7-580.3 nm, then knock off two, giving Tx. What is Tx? -0.968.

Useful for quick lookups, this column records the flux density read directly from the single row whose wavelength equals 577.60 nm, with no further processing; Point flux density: 5.895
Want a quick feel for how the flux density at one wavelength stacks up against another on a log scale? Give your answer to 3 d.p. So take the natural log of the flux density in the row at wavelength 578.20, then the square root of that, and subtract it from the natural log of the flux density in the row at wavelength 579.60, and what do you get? 0.443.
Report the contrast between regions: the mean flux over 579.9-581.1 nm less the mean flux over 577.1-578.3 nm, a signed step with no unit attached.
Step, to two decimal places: 0.35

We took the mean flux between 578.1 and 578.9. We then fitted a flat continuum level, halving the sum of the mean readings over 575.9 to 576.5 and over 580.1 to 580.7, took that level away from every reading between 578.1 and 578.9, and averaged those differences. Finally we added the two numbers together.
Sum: 5.27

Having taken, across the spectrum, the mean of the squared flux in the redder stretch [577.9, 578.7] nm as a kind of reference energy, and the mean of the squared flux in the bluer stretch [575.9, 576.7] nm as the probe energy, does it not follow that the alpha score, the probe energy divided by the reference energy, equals 1.12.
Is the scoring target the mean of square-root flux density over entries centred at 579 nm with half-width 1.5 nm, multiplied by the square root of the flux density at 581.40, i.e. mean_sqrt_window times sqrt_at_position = 5.92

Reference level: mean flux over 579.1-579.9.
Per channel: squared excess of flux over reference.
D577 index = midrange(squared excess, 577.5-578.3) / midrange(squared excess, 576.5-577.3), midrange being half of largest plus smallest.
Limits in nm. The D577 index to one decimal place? 5.2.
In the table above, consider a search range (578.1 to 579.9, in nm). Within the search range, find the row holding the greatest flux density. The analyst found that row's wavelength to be 579.20 nm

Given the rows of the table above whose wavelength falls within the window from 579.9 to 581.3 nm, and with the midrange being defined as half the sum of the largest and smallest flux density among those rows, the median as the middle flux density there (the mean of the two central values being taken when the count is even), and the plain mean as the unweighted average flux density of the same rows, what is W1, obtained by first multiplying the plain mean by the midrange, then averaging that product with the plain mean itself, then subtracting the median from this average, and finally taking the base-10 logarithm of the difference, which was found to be 1.19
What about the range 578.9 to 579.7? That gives 1.17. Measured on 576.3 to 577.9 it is 1.15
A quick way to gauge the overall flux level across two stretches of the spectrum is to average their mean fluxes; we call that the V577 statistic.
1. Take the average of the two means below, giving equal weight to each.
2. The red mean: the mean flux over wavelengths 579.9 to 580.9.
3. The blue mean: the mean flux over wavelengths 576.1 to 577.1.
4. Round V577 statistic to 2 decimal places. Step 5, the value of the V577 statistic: 6.02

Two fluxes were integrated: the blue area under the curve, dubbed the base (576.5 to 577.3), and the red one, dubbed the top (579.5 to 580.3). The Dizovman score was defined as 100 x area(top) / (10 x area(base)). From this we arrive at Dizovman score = 10.00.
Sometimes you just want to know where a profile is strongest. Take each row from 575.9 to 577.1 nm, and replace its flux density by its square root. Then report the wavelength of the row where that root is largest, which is 576.80 nm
